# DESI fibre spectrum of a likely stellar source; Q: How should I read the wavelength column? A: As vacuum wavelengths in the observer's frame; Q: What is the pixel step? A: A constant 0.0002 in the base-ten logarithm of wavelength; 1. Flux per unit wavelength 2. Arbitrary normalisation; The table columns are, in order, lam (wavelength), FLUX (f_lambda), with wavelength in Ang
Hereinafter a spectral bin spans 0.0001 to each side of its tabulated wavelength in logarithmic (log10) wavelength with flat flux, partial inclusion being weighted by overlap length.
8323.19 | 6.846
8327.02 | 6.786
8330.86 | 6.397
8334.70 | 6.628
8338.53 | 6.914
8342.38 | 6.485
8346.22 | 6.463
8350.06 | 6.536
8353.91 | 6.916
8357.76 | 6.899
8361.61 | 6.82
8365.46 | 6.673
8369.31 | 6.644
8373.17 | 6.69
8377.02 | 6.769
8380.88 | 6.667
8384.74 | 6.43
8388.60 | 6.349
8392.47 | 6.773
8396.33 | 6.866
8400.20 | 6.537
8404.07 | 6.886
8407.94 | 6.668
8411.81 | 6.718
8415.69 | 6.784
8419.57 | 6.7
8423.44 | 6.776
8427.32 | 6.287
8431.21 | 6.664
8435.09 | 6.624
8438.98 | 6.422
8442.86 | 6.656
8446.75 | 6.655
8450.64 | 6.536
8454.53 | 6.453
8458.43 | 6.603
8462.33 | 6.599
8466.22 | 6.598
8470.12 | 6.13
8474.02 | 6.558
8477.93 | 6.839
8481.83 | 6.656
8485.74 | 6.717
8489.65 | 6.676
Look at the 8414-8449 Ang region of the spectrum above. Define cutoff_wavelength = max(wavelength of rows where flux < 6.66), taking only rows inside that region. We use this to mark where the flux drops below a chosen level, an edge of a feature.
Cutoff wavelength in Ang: 8446.75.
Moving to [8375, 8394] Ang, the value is 8388.60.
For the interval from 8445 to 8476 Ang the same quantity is 8474.02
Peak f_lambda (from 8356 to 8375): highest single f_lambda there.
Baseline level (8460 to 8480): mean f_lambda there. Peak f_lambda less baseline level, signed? 0.35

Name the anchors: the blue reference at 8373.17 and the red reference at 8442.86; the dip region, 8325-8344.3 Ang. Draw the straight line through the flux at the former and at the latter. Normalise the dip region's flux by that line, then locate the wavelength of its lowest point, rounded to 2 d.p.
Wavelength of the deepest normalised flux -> 8330.86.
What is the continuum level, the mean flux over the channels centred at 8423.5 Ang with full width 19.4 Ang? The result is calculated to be 6.64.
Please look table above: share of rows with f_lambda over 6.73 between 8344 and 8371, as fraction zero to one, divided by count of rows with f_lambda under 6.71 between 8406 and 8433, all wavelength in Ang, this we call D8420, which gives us 0.11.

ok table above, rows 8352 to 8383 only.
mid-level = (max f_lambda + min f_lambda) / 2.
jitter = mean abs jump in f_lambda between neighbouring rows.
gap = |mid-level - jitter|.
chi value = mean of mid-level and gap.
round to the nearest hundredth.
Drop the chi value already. 6.74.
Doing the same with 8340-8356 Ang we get 6.61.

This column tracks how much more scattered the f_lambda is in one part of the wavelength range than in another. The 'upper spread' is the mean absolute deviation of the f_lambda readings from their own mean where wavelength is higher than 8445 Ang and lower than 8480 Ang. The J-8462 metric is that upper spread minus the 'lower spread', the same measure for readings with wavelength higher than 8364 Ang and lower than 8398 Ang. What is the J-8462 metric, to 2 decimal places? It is 0.00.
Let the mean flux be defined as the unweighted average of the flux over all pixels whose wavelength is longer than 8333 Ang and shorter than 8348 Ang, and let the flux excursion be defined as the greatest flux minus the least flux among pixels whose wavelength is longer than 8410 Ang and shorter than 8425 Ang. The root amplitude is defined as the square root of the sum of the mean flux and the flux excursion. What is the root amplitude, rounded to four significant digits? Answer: 2.590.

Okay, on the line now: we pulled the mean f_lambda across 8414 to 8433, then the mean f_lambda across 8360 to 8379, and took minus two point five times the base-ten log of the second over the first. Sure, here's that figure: -0.013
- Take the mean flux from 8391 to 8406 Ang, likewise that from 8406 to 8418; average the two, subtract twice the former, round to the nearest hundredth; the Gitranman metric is -6.79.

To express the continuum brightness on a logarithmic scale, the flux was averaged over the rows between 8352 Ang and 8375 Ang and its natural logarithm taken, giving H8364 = 1.91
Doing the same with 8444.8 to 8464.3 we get 1.88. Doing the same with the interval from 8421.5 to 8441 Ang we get 1.88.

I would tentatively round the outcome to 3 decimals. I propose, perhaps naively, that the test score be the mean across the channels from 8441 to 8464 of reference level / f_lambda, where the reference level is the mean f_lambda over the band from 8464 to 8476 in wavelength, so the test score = 0.977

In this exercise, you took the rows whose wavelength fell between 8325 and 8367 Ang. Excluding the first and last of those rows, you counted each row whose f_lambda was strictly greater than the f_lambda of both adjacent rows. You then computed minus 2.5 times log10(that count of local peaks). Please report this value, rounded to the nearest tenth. -0.8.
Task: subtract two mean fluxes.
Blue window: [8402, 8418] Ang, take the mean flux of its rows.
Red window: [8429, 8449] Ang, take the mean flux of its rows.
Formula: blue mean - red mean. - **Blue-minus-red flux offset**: 0.16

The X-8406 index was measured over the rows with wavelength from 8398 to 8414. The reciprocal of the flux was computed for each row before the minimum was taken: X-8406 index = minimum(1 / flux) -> 0.145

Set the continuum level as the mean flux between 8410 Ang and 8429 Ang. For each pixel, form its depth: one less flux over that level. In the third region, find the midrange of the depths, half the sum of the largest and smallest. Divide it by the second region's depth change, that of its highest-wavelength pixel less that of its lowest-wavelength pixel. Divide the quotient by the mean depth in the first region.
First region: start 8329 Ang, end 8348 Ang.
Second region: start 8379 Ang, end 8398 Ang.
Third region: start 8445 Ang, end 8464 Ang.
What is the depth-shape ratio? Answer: -44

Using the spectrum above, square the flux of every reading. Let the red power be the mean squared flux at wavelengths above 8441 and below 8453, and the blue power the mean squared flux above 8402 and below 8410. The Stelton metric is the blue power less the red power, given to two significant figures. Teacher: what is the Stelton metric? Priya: 2.2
